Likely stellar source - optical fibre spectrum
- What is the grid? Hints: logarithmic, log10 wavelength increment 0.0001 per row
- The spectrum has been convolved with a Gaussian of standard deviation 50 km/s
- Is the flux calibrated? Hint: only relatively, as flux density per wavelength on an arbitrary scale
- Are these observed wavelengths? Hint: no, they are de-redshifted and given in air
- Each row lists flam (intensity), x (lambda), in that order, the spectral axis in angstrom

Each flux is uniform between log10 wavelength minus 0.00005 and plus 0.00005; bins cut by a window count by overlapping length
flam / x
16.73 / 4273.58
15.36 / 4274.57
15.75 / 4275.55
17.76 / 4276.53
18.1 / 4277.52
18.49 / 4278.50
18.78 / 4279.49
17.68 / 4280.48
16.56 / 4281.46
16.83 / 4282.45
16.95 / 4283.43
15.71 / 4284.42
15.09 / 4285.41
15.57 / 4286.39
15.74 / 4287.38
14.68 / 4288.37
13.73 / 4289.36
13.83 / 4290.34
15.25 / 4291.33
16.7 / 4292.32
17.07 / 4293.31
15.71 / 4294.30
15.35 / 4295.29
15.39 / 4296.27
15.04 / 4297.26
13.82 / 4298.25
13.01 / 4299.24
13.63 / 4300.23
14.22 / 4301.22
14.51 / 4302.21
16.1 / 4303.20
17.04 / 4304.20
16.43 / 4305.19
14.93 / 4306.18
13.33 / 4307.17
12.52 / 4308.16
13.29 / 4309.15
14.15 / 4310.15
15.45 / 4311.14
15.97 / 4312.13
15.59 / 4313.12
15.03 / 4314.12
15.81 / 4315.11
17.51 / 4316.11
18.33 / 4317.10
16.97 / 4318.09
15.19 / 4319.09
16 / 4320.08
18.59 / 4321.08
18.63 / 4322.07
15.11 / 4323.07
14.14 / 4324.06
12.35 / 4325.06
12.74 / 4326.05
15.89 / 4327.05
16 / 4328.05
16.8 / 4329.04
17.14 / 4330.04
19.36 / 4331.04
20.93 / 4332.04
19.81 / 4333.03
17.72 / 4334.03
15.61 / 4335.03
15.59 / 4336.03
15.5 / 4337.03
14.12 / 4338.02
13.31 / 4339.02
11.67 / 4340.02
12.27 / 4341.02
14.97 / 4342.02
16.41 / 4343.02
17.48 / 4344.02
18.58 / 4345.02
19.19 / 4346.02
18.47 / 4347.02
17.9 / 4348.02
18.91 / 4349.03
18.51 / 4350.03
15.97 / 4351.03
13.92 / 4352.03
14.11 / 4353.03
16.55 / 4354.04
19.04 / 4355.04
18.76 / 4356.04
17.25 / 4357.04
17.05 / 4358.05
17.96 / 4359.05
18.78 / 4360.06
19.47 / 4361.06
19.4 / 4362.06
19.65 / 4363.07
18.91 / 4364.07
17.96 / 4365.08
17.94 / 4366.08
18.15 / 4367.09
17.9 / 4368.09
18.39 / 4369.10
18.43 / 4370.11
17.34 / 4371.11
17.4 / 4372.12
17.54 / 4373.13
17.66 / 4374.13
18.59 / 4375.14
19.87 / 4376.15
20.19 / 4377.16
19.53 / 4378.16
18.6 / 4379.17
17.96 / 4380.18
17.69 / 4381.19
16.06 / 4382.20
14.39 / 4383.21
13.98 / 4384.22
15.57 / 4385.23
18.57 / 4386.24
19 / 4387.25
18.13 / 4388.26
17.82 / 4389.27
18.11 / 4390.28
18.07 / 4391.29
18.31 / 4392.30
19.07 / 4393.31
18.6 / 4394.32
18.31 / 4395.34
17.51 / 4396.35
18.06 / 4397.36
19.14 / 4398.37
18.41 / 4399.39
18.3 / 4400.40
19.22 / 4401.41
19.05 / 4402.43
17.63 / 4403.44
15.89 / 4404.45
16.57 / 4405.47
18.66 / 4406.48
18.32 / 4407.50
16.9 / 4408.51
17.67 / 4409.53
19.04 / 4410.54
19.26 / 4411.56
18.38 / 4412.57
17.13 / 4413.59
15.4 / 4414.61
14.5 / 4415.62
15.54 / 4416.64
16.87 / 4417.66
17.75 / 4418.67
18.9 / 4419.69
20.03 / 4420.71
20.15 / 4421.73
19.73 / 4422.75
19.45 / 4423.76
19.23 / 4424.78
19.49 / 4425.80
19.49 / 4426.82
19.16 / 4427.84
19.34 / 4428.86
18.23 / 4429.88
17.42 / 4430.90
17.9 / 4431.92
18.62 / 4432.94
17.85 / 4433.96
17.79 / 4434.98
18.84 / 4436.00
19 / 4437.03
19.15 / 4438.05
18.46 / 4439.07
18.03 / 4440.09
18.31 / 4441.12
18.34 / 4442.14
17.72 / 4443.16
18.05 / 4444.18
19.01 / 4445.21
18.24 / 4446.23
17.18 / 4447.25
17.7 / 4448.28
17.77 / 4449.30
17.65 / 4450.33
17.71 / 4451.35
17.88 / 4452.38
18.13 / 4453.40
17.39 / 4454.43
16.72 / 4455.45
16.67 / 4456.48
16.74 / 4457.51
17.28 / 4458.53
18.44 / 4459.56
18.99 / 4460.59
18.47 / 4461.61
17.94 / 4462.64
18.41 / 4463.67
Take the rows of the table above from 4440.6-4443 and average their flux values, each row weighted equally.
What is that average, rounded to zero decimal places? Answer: 18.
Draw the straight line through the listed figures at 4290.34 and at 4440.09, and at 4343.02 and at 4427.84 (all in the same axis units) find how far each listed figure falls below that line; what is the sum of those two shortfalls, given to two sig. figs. -2.6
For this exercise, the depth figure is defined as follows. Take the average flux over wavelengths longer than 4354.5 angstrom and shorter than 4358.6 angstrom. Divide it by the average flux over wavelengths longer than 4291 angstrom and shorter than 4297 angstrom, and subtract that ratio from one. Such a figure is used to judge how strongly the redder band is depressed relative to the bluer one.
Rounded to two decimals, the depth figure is -0.13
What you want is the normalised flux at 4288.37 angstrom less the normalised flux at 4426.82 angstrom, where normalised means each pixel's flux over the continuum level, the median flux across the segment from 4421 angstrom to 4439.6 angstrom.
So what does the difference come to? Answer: -0.25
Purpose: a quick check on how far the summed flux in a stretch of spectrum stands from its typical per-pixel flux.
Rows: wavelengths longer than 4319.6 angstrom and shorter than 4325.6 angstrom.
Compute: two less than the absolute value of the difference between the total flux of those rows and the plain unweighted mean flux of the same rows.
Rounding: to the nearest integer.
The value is 77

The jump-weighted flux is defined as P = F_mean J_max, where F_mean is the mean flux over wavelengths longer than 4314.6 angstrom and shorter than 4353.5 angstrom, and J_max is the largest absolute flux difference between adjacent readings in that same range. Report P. 58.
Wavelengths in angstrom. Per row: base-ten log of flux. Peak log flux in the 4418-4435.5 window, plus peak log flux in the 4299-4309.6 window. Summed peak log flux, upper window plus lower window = 2.54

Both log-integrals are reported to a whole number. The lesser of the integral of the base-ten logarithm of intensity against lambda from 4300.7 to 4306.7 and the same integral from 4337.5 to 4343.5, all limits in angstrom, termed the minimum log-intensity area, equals 7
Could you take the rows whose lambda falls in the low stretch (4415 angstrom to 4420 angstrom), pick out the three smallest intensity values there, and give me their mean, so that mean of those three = 15.6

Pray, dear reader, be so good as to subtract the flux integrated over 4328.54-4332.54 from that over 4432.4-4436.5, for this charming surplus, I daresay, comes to 1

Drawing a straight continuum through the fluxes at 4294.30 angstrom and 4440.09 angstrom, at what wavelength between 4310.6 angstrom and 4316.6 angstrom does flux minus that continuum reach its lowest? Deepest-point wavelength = 4314.12 angstrom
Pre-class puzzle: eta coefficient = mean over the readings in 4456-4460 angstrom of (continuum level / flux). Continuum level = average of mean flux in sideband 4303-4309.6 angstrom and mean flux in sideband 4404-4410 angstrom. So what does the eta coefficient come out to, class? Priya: 0.93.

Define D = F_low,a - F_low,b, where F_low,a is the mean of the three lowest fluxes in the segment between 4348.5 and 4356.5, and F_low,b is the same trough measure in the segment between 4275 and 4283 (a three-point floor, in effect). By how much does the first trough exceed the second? -1.7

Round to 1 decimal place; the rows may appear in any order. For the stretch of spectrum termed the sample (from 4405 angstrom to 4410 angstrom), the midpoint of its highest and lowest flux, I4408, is 17.6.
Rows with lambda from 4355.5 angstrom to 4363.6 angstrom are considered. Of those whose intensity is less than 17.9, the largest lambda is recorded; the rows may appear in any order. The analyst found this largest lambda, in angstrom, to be 4358.05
